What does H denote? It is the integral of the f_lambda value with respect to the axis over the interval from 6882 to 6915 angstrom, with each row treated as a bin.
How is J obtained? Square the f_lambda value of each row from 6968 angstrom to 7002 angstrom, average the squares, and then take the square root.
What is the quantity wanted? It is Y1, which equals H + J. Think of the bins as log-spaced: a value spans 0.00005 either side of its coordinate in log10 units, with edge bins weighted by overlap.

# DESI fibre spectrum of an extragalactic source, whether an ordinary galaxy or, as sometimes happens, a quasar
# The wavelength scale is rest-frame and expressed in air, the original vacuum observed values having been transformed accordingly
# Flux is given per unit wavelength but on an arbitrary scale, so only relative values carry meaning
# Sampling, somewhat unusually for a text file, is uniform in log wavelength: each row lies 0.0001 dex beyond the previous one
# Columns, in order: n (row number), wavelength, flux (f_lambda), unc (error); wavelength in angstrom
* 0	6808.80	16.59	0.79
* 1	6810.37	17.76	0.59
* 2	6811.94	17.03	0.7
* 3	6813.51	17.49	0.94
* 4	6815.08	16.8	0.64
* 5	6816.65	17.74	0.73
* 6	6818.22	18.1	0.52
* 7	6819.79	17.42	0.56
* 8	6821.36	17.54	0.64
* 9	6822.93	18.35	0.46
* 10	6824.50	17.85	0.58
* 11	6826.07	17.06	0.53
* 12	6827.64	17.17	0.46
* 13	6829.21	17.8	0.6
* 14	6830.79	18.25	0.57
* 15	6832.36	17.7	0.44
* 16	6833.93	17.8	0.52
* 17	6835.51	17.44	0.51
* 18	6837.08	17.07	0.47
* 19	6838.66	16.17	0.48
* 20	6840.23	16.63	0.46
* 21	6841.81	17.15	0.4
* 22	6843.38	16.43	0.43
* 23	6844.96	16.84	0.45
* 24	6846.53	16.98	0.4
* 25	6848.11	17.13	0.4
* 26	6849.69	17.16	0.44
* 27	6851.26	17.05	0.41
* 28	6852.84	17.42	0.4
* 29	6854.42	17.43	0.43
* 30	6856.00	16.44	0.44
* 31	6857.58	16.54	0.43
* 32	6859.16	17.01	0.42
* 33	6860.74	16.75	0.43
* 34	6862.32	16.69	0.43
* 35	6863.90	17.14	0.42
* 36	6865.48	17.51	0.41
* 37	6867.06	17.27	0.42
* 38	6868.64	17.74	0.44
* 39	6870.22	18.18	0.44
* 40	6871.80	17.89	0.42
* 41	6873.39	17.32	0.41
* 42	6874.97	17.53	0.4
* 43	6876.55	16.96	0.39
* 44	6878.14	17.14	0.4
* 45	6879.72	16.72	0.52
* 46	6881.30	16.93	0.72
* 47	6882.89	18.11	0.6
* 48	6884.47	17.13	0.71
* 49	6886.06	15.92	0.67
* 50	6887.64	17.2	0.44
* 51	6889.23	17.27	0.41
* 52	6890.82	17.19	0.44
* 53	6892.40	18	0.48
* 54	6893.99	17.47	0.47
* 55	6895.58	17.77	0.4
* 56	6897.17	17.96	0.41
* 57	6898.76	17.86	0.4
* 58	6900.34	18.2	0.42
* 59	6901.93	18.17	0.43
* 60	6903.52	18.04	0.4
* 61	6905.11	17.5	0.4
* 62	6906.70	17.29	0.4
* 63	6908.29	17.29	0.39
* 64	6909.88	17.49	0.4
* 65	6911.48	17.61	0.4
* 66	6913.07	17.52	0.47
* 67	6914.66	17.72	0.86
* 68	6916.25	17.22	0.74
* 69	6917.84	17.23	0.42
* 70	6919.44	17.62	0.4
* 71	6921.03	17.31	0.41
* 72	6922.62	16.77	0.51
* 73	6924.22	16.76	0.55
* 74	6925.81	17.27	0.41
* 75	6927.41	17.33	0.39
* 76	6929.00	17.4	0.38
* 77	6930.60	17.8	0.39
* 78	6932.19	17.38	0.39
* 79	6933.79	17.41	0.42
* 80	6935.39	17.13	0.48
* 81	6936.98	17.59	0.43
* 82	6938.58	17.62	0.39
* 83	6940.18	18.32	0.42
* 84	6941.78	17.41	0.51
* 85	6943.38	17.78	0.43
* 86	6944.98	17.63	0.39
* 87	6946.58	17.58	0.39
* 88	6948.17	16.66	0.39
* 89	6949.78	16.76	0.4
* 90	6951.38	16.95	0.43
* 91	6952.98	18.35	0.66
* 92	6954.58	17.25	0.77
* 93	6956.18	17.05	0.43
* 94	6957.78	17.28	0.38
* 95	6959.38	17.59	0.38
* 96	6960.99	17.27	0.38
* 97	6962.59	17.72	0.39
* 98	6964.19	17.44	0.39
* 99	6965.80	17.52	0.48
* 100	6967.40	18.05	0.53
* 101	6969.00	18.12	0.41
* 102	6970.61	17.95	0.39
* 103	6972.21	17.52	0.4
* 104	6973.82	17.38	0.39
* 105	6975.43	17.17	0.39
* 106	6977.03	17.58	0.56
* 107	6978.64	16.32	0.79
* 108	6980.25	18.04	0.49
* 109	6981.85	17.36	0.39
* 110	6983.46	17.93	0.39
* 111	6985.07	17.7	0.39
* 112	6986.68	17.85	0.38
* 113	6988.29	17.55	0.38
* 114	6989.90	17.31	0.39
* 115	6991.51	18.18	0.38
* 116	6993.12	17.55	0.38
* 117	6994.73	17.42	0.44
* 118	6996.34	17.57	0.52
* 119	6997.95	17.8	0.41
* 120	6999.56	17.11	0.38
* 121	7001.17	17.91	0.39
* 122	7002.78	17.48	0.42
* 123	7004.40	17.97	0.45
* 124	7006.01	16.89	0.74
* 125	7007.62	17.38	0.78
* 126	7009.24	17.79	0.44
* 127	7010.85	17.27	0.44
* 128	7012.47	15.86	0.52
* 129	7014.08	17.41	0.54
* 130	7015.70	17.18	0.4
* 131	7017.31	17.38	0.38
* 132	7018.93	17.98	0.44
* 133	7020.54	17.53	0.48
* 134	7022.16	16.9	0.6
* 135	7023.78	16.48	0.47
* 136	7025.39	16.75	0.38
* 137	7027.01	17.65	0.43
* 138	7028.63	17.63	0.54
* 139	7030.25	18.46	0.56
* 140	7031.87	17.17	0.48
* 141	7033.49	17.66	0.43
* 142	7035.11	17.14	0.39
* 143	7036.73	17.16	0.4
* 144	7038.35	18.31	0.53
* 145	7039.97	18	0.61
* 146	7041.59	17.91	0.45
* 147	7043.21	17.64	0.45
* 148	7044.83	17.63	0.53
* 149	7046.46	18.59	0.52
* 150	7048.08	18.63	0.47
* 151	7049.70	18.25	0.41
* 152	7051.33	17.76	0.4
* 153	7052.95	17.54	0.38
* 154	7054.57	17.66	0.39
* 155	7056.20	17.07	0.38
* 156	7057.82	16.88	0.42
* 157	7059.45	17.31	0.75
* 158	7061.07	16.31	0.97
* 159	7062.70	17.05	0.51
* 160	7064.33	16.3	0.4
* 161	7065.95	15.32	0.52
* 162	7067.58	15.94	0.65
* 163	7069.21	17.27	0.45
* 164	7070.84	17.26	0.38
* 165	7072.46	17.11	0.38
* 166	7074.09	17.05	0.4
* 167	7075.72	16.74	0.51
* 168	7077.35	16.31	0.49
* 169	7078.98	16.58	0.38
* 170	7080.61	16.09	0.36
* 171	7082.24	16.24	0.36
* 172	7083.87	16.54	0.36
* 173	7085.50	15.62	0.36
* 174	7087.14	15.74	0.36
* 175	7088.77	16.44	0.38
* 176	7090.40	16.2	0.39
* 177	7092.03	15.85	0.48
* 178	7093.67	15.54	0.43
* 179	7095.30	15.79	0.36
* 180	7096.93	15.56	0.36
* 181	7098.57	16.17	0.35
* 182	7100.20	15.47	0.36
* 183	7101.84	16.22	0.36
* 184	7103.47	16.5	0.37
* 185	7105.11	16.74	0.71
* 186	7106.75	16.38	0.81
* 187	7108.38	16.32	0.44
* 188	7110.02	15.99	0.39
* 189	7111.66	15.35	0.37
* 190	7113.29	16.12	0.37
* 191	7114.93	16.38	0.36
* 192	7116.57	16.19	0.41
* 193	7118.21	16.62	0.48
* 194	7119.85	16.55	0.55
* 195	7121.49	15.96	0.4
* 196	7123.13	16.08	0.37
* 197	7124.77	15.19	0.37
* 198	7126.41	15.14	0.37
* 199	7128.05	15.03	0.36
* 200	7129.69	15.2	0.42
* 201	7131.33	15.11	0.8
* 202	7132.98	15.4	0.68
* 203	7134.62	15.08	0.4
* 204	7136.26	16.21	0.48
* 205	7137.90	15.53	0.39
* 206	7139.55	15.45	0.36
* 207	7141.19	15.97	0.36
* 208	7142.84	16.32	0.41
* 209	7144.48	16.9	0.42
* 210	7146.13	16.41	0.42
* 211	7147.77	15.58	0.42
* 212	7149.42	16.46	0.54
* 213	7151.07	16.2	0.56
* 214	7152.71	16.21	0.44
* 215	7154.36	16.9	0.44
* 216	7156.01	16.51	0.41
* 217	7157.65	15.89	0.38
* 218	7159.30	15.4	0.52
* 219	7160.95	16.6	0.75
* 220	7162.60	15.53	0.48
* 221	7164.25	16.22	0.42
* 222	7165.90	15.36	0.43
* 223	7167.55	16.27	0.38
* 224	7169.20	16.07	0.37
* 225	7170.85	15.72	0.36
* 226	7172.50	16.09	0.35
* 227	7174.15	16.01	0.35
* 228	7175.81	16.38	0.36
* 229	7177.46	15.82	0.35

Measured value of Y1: 597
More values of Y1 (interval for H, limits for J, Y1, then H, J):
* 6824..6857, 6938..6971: 584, 567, 17.5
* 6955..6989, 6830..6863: 613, 596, 17.1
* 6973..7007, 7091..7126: 612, 596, 16.1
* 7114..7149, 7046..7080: 571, 554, 17.1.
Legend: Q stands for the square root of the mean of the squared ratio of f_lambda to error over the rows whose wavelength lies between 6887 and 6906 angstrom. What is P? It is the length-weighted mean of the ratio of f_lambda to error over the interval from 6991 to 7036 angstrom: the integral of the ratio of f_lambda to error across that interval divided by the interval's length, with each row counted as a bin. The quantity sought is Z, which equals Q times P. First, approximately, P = 38.2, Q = 41.9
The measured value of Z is 1603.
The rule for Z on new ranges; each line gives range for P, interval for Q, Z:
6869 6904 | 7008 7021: 1498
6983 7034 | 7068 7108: 1604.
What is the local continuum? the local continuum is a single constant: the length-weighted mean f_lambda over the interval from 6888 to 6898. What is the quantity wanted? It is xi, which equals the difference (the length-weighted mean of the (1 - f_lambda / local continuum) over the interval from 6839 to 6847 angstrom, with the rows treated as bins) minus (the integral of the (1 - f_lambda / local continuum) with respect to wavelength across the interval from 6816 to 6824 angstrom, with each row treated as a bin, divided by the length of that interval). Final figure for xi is 0.061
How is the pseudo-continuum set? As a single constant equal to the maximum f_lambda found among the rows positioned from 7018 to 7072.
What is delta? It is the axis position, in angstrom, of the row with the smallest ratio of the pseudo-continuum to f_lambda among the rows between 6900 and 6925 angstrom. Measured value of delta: 6900.34 angstrom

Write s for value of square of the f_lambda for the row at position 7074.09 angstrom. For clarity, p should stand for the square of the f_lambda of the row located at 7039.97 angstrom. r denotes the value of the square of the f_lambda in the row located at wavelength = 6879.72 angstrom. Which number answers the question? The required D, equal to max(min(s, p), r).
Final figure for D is 291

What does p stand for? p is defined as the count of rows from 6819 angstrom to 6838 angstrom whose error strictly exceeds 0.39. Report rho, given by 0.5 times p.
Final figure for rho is 6.0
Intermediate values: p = 12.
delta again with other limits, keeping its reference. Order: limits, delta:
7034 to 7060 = 7048.08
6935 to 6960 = 6952.98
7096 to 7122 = 7105.11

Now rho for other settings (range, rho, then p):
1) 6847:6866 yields 6.0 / 12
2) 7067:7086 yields 2.5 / 5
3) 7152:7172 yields 4.0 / 8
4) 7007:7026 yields 5.0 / 10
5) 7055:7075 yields 4.5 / 9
